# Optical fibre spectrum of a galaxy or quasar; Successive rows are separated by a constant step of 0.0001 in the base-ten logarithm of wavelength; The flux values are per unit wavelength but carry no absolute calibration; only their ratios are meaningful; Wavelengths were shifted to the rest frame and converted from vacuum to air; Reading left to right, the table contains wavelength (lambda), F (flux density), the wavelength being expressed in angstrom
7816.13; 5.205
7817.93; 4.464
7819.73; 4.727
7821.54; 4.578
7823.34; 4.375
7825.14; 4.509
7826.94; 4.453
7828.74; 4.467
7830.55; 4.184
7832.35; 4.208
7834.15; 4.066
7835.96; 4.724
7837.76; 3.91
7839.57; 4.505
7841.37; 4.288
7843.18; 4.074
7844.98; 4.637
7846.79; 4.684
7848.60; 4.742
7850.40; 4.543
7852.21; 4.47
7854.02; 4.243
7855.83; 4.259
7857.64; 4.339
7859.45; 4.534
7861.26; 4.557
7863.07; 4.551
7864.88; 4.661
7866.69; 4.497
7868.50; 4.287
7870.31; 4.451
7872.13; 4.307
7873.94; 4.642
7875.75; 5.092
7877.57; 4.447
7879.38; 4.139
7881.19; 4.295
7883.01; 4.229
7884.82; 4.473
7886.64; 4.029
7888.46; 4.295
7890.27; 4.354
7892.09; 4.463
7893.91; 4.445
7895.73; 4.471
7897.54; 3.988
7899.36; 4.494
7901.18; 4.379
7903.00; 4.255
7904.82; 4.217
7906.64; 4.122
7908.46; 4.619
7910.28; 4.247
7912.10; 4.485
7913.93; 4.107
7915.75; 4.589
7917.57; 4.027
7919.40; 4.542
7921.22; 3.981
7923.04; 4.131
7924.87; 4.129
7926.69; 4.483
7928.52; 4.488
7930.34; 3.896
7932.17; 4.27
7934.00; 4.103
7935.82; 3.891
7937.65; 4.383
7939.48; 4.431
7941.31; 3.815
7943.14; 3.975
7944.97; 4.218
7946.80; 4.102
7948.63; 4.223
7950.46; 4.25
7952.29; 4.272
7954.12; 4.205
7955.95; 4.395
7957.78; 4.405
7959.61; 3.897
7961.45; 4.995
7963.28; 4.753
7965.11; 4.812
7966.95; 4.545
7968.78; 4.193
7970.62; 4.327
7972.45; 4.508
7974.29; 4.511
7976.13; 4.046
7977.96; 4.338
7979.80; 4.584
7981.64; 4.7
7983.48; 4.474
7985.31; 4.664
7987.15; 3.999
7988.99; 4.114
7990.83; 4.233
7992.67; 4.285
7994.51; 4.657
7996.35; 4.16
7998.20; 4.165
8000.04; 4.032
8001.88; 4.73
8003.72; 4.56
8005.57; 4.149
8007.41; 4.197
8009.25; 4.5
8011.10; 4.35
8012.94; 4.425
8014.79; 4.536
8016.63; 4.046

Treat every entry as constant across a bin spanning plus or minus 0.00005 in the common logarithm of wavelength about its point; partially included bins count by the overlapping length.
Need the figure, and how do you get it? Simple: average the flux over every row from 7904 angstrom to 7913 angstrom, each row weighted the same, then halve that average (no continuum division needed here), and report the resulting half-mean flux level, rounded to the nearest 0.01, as 2.17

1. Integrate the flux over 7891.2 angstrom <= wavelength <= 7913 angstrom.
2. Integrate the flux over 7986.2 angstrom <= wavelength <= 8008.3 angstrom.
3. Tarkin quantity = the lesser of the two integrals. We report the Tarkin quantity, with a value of 94.4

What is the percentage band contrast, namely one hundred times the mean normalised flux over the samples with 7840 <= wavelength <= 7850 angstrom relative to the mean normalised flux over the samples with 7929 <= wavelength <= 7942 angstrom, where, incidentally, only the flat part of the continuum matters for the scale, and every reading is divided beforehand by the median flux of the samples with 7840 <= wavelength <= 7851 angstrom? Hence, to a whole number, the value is 109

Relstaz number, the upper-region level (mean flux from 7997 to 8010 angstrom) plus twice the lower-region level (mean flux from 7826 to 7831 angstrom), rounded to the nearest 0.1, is 13.1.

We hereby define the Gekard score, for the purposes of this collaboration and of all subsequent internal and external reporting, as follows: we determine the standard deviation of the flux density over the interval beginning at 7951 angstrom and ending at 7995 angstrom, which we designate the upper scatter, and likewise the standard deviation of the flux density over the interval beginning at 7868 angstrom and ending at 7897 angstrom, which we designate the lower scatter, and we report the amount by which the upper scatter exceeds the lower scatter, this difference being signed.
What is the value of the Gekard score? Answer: 0.04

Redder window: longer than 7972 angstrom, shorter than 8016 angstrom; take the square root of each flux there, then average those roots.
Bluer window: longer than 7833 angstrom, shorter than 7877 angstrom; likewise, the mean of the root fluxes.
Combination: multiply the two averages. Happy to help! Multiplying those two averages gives 4.41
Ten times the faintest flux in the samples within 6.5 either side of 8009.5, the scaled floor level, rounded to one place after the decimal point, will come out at 41.5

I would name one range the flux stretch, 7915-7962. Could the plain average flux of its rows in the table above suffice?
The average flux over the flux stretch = 4.23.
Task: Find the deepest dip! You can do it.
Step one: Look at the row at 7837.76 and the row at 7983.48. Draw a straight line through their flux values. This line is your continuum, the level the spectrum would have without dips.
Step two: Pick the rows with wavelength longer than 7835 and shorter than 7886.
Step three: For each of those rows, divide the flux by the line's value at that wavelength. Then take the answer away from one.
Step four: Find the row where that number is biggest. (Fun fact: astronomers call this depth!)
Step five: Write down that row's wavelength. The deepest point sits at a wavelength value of 7837.76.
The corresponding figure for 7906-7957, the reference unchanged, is 7941.31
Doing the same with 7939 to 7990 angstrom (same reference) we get 7941.31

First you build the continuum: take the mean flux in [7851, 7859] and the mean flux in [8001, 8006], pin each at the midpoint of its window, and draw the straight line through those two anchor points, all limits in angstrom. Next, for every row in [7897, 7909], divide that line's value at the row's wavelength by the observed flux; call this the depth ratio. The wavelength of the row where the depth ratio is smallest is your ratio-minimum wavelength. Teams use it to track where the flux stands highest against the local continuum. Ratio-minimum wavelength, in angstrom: 7908.46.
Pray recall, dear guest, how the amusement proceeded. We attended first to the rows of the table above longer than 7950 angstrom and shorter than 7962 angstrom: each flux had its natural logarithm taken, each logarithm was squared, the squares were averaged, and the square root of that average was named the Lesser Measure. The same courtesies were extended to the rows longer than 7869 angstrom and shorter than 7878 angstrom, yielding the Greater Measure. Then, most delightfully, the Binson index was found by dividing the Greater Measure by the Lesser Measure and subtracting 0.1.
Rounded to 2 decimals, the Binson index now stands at 0.94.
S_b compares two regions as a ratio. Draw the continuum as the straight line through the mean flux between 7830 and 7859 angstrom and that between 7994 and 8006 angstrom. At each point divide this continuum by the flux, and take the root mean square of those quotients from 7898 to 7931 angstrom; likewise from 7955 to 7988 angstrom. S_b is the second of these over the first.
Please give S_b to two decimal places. 0.96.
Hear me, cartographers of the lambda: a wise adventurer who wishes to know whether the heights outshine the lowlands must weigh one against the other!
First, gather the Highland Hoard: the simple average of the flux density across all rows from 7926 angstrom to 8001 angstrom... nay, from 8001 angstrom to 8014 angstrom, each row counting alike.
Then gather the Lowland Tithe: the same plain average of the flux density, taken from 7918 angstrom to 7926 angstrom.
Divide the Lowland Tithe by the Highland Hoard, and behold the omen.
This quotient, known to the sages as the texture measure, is 0.950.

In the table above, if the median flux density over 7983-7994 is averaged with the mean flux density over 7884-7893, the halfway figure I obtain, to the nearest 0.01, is 4.29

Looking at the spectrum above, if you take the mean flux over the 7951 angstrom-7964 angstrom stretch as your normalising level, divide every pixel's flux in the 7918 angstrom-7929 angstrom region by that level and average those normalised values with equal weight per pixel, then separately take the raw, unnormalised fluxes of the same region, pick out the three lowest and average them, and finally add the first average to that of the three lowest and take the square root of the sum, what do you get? 2.25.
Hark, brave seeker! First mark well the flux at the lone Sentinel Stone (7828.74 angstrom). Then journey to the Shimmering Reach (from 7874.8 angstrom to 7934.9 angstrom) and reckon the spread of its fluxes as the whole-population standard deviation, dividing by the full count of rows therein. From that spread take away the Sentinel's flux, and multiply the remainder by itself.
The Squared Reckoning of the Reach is 17.9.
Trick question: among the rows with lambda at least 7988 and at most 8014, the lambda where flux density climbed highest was 8001.88 angstrom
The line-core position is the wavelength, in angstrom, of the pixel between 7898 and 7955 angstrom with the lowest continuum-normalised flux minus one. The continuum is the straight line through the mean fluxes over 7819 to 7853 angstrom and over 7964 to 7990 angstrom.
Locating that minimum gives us 7941.31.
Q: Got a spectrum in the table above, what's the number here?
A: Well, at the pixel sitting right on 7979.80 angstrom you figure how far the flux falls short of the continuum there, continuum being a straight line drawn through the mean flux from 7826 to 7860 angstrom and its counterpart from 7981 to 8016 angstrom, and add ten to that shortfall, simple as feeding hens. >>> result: 9.8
